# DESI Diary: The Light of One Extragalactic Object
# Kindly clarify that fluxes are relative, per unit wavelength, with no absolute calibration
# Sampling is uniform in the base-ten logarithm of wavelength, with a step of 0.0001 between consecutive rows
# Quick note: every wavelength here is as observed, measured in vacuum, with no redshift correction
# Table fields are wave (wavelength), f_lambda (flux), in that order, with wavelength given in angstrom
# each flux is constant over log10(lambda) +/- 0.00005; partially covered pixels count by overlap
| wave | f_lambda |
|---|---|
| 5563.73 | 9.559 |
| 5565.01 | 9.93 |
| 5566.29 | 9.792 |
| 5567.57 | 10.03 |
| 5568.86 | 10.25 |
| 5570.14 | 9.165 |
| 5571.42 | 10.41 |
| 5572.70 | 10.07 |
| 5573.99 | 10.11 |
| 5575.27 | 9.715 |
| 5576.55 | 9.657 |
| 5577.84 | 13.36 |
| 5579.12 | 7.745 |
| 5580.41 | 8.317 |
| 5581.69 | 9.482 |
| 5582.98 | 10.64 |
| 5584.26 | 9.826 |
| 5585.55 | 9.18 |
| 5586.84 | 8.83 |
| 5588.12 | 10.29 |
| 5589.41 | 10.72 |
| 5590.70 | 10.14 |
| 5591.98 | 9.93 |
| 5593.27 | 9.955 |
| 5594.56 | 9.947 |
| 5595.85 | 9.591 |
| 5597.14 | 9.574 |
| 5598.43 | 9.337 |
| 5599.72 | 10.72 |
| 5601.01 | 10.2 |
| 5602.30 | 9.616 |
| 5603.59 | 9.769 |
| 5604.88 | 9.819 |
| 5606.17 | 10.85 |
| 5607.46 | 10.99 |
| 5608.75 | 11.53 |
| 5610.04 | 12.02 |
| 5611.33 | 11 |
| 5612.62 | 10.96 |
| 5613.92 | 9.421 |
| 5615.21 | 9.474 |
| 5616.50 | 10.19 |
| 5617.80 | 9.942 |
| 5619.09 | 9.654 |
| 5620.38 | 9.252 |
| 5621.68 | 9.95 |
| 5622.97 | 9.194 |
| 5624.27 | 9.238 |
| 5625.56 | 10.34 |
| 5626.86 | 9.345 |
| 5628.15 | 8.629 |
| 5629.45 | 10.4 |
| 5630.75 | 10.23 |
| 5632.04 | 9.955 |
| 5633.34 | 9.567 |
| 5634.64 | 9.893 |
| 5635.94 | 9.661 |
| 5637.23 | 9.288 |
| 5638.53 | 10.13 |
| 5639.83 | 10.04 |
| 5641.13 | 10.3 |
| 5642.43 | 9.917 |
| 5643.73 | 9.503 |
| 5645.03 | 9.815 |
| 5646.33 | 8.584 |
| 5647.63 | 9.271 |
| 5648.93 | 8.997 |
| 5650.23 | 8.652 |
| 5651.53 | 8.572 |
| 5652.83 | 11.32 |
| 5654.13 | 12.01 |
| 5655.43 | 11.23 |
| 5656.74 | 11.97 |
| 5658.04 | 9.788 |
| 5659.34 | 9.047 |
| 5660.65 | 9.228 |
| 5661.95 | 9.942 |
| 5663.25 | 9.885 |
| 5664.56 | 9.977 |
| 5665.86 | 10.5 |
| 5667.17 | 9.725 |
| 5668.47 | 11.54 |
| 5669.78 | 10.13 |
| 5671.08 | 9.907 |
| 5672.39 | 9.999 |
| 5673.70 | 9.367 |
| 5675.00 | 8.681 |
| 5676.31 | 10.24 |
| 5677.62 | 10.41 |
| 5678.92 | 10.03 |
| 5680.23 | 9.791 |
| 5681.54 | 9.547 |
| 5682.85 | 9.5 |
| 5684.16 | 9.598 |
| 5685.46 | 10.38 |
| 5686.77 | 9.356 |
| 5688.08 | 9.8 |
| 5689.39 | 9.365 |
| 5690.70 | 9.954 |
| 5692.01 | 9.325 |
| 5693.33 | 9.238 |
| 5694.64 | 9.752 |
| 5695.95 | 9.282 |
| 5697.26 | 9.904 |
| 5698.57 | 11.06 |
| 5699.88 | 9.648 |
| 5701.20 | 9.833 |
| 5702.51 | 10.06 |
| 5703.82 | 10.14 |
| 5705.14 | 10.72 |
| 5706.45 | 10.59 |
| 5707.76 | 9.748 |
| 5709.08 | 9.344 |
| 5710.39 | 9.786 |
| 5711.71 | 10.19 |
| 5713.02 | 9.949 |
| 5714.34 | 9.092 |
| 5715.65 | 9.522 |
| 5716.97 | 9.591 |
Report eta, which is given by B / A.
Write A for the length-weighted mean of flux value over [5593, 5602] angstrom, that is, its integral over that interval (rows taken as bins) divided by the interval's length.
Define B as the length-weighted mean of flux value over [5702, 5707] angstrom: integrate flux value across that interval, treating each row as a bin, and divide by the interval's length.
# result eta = 1.05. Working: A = 9.9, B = 10.4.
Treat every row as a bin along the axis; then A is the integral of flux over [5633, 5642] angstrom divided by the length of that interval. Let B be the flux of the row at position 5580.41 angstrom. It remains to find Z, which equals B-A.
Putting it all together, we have -1.5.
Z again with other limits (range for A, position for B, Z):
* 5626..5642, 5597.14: -0.2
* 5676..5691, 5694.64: -0.1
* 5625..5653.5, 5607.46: 1.3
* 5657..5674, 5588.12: 0.3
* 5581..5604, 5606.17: 1.0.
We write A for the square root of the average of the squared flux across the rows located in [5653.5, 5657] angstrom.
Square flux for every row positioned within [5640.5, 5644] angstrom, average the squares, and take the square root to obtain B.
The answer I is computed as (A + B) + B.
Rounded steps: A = 11.74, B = 9.9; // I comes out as 31.6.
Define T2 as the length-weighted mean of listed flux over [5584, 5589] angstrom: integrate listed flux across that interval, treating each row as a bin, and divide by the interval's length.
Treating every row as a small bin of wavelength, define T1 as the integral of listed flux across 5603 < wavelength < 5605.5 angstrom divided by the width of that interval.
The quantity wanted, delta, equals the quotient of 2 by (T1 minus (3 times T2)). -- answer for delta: -0.1060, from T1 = 9.8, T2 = 9.6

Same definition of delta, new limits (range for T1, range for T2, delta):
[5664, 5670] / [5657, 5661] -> -0.1084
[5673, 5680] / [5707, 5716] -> -0.1037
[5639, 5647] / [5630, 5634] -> -0.0996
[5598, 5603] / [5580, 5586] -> -0.1072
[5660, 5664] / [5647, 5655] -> -0.1007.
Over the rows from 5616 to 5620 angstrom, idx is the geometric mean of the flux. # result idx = 9.9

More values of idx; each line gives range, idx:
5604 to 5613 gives 11.0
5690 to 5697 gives 9.5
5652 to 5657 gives 11.6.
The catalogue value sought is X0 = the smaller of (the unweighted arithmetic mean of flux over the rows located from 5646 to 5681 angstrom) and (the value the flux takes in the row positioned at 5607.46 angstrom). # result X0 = 9.96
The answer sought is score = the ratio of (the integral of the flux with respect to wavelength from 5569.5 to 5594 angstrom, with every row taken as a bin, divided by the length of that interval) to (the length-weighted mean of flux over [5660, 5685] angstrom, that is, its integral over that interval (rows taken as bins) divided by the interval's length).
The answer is 1.00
